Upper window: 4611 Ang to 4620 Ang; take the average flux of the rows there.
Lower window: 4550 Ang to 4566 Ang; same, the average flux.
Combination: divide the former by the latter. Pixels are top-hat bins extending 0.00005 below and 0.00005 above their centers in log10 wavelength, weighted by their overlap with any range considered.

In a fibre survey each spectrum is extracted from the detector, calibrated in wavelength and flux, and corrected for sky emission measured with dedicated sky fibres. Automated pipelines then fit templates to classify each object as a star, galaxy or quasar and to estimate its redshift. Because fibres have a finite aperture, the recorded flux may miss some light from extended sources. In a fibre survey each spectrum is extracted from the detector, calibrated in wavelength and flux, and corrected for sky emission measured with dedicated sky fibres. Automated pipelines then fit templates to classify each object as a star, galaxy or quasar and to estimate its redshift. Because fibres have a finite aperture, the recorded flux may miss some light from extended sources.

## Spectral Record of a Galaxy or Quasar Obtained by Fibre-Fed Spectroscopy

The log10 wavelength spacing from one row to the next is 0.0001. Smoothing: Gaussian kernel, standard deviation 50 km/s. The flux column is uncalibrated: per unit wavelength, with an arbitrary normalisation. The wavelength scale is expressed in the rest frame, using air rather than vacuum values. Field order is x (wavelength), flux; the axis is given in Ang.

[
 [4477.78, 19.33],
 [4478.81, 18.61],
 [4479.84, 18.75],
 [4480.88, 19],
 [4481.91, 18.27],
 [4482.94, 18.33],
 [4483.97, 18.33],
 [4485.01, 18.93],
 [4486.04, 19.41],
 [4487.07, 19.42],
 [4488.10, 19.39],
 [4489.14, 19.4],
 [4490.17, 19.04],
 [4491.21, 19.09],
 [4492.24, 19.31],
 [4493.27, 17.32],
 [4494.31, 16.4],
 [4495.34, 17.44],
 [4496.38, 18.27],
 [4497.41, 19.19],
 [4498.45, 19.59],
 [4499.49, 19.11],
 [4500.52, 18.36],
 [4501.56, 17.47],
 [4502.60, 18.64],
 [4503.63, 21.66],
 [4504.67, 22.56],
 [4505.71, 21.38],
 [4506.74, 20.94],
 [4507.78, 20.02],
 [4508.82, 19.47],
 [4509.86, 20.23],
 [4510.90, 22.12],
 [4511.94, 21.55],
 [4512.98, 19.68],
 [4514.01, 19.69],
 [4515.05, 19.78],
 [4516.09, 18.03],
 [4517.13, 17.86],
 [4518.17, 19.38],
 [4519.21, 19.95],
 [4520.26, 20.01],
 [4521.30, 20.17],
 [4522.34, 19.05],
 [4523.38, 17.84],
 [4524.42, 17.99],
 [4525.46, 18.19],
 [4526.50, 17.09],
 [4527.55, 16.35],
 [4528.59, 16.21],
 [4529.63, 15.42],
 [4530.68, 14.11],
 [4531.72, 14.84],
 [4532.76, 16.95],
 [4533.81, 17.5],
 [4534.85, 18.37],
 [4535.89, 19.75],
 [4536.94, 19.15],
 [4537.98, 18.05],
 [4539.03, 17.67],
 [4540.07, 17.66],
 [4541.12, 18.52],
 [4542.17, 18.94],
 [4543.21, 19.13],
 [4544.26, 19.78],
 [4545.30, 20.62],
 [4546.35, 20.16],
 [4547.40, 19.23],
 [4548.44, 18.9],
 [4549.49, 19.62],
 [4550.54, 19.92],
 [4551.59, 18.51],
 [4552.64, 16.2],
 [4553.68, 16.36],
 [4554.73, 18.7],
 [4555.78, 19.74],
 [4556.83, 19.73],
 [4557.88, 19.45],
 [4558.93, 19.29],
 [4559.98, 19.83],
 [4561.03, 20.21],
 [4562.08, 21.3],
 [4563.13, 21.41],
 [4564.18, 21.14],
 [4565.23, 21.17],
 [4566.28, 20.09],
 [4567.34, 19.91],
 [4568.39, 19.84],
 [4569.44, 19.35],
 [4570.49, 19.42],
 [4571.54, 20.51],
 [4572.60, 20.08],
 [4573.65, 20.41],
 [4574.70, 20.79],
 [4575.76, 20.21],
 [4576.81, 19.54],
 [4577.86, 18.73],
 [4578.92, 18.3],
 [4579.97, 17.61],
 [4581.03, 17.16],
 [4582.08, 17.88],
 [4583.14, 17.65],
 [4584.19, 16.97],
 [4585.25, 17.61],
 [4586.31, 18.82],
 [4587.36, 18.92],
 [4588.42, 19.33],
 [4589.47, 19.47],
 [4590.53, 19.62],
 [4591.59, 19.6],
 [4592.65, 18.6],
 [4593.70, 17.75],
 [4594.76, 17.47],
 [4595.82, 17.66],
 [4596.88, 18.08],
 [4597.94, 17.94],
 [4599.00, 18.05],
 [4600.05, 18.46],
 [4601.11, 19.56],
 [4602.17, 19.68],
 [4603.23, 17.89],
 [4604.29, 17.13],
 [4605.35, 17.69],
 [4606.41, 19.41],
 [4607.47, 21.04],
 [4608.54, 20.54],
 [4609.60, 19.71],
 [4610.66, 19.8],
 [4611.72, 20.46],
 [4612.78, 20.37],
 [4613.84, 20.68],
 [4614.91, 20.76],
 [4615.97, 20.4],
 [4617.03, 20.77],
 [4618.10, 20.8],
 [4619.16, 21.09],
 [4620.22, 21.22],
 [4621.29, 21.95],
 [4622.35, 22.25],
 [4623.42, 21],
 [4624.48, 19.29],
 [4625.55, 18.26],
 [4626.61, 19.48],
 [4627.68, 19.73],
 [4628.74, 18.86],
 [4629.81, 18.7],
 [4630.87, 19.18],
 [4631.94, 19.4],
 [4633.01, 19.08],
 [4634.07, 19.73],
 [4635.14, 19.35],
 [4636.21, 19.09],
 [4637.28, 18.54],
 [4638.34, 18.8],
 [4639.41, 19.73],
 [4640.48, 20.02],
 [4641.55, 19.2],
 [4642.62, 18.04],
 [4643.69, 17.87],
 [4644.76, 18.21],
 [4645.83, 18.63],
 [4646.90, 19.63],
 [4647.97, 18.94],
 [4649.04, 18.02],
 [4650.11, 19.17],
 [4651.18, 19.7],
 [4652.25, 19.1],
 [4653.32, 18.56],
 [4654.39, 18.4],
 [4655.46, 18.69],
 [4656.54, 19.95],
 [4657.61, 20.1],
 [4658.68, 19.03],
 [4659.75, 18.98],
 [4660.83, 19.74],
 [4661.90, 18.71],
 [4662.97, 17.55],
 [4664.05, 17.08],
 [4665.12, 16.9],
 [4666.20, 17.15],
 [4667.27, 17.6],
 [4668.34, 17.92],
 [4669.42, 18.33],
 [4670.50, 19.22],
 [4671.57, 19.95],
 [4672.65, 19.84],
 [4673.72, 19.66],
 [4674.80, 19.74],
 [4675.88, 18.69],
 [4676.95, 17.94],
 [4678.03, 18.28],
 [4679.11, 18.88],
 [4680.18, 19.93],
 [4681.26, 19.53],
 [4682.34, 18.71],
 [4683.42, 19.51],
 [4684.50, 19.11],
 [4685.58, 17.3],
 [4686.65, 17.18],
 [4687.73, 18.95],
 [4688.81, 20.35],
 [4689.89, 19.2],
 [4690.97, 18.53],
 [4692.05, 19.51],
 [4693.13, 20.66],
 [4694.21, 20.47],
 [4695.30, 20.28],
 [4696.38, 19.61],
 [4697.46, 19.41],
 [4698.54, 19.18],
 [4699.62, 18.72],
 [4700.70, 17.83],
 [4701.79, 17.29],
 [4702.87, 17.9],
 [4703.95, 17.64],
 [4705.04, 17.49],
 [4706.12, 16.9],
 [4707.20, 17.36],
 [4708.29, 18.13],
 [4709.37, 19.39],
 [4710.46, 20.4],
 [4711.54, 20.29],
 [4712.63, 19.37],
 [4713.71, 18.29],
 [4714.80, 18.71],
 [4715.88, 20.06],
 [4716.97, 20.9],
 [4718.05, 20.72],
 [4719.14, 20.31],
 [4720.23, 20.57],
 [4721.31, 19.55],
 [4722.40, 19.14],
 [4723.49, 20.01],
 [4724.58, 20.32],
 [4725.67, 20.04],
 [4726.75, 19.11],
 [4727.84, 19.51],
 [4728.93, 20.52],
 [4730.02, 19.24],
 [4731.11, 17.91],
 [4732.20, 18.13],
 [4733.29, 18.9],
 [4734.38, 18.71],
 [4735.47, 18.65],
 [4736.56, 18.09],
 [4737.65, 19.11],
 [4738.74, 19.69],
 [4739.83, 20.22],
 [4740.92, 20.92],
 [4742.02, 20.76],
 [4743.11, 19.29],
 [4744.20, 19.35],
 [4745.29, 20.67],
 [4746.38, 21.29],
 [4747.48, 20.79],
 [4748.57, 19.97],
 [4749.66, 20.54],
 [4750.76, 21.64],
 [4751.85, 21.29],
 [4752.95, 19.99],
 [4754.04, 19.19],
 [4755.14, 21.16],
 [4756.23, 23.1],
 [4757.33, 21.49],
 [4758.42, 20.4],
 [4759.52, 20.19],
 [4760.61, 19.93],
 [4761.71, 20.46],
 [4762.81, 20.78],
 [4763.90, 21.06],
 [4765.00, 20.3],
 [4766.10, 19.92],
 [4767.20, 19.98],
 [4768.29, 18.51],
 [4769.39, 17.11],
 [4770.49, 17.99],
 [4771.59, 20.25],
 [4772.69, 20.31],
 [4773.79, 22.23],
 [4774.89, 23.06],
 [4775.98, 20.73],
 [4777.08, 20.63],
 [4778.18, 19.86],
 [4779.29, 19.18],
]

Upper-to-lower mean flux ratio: 1.06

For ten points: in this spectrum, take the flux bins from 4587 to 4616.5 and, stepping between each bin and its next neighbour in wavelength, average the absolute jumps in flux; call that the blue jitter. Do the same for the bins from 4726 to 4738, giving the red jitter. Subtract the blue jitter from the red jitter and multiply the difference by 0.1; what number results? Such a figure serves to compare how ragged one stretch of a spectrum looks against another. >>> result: 0.01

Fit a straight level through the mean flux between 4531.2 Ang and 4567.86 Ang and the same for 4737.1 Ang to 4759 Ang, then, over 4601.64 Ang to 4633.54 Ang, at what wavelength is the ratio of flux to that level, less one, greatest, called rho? 4622.35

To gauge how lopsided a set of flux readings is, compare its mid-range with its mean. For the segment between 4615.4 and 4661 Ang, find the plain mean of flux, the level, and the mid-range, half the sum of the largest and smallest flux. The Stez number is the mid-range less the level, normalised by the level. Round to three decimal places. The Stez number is 0.031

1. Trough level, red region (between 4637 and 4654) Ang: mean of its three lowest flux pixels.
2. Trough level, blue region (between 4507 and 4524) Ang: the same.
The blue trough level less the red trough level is -0.1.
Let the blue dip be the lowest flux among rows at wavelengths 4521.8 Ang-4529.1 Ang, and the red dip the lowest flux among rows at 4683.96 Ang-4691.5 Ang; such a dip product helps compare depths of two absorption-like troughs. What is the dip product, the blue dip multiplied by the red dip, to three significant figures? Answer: 278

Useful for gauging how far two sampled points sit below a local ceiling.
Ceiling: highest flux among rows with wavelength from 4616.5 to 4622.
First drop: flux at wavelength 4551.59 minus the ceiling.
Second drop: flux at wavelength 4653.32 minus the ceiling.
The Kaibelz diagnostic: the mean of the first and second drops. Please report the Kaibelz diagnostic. -3.4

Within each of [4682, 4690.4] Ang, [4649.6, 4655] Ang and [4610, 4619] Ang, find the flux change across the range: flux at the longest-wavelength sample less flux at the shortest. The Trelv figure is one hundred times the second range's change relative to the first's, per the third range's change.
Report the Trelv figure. -157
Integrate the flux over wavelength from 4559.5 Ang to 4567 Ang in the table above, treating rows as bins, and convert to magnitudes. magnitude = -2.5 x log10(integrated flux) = -5.5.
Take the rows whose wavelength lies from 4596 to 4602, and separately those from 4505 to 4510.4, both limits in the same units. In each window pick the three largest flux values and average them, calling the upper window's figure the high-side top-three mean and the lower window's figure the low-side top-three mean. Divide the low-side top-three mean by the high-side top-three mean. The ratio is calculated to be 1.11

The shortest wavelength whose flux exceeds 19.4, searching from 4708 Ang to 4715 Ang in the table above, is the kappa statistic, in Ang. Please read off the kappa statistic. 4710.46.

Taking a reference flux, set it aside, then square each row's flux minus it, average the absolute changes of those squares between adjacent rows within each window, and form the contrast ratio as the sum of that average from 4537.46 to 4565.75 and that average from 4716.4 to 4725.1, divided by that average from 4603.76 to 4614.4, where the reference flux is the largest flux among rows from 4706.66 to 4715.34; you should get 1.9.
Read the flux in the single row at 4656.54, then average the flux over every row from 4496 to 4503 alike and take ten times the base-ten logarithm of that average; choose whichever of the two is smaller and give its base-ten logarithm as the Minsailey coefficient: 1.104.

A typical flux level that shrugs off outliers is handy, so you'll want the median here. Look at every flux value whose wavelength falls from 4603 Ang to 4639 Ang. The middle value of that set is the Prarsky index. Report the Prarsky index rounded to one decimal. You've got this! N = 19.7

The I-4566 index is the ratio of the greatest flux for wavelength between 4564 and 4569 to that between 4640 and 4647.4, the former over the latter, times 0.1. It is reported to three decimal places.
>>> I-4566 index 0.106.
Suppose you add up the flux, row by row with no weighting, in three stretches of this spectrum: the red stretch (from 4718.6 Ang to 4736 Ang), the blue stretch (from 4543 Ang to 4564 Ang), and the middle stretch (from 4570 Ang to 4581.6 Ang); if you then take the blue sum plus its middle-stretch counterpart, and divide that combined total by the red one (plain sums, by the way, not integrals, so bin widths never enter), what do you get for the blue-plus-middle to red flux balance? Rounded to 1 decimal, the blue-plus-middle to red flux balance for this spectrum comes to 1.9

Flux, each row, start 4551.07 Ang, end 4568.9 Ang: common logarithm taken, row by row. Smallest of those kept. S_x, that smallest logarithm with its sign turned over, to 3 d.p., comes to -1.210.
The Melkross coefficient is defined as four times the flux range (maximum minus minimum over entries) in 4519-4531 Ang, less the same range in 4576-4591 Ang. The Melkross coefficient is 22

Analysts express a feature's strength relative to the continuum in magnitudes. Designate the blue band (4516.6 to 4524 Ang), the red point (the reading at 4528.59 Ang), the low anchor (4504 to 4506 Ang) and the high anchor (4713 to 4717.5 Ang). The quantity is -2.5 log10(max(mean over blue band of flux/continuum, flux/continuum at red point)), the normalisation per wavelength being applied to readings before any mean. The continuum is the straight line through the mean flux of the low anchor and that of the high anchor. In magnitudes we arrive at 0.14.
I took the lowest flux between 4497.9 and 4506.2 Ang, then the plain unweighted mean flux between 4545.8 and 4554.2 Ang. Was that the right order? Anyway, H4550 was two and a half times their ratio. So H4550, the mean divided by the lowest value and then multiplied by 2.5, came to 2.7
